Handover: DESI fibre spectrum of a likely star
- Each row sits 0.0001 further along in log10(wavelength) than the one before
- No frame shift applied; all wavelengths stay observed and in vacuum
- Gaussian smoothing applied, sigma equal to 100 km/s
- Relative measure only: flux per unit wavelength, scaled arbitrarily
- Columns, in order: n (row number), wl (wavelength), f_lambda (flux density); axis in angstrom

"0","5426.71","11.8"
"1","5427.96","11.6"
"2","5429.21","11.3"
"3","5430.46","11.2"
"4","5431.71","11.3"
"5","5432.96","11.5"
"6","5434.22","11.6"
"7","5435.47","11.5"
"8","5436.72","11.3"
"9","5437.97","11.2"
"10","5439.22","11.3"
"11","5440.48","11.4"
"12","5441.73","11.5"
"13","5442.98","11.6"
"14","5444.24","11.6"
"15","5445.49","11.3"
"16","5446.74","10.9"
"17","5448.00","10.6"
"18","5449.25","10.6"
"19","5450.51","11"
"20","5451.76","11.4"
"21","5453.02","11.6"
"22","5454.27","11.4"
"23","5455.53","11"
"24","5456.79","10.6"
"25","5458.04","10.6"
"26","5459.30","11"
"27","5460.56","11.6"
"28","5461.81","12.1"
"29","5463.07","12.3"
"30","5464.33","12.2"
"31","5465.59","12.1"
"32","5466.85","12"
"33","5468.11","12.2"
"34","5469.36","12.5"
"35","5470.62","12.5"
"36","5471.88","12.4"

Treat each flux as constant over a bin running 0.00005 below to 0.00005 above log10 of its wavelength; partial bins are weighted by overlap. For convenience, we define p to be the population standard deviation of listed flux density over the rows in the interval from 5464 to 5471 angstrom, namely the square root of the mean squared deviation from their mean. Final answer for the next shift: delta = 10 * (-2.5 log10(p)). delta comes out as 18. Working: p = 0.19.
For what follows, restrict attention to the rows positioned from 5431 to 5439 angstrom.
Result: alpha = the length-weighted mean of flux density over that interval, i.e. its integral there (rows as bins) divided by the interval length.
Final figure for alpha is 11.4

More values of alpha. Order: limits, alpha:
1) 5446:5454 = 11.0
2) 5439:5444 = 11.5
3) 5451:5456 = 11.4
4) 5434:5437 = 11.5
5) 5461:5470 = 12.2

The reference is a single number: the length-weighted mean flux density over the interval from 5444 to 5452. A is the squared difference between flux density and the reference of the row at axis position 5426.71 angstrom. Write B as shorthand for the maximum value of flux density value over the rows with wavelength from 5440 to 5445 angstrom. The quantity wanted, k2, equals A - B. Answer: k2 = -11.0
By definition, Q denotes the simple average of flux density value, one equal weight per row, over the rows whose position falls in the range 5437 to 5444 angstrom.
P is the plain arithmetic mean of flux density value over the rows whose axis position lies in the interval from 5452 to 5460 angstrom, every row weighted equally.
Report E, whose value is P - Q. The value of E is -0.4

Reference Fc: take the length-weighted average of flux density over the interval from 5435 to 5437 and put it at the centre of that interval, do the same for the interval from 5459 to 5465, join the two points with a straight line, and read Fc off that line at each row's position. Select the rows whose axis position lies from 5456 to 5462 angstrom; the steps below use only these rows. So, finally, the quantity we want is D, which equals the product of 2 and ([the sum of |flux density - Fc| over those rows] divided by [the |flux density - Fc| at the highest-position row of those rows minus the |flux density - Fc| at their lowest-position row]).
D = -8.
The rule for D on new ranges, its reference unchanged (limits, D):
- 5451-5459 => 9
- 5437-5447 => 7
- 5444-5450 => 6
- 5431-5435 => 5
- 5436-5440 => 25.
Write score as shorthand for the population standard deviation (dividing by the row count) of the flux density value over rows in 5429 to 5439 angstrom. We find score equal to 0.14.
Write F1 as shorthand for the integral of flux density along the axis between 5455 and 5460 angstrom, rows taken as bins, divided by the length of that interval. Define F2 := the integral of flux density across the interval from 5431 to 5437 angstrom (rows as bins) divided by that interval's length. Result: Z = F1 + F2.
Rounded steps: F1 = 10.8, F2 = 11.4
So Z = 22.2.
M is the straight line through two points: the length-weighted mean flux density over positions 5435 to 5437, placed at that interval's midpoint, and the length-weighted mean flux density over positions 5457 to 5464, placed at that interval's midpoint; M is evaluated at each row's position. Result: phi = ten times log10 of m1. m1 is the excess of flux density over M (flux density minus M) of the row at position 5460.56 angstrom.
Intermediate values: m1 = 0.10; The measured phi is -10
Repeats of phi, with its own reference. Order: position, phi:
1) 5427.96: -7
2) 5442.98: -8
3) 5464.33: -2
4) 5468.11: -2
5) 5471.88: -1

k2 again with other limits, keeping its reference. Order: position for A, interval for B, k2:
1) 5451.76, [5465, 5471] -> -12.4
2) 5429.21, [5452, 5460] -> -11.5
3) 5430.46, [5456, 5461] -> -11.6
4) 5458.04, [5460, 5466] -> -12.1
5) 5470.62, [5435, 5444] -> -9.4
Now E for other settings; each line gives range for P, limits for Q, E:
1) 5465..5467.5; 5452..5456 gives 0.7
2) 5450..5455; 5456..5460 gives 0.6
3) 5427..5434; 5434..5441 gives 0.0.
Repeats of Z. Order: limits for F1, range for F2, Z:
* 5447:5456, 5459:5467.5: 23.0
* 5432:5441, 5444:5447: 22.7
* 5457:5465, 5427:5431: 23.0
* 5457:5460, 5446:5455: 21.9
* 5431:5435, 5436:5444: 22.8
